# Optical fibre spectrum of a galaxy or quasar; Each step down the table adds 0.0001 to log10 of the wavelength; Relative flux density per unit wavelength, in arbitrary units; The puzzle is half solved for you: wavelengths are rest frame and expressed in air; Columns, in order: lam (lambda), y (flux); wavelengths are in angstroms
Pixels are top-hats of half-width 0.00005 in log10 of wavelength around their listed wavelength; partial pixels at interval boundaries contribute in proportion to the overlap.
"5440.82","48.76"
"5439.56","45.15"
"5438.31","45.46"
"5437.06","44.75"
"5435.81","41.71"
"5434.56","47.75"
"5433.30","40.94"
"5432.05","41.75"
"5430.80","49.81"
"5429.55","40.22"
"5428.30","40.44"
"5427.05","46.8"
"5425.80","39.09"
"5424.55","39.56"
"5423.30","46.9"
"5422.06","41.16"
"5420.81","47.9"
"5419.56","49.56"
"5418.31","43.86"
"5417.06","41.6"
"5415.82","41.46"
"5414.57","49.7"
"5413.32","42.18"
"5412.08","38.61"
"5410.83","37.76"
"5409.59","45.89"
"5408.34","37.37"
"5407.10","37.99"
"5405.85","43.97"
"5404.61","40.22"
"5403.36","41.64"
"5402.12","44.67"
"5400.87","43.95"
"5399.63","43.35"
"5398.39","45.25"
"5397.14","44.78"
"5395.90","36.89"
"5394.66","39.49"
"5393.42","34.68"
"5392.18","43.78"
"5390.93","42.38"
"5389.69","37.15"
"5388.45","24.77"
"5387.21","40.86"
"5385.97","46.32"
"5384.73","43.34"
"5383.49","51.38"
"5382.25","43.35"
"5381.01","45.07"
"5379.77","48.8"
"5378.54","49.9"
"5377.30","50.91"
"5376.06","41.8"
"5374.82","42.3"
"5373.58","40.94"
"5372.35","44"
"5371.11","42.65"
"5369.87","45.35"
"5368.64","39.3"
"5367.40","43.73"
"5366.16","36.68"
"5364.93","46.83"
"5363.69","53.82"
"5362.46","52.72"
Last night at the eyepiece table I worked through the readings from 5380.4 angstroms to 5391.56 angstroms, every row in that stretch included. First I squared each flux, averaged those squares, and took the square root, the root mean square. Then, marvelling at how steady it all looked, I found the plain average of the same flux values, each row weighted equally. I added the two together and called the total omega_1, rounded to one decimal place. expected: 83.8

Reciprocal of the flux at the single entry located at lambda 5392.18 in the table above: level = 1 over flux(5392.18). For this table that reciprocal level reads 0.023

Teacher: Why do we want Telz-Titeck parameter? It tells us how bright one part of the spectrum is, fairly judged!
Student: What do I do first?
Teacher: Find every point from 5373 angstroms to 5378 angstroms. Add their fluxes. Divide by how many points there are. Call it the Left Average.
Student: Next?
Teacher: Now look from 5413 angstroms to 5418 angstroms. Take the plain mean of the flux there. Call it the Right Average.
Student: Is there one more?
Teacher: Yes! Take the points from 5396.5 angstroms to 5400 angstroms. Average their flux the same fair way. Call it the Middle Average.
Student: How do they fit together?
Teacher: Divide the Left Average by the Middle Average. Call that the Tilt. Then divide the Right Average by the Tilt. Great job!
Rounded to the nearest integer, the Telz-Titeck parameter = 44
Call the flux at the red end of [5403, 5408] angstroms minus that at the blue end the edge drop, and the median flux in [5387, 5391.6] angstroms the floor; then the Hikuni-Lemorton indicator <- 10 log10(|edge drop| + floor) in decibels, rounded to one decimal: 16.3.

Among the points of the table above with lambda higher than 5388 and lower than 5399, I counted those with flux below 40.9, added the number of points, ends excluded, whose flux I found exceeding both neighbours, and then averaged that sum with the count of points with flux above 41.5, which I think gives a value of 5.5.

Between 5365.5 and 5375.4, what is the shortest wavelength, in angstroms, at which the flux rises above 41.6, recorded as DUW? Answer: 5367.40 angstroms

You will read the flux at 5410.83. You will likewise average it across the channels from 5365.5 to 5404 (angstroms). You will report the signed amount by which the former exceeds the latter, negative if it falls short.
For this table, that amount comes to -4.8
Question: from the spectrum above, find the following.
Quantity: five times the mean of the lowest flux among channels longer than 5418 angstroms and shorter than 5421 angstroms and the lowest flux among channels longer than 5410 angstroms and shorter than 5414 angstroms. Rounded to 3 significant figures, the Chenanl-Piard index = 204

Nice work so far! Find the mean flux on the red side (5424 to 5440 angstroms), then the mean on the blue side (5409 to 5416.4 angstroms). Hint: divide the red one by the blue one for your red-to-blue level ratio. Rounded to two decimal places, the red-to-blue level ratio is 1.02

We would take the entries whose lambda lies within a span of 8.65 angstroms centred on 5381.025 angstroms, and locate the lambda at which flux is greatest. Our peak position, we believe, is 5383.49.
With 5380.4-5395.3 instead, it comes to 5383.49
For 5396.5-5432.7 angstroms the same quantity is 5430.80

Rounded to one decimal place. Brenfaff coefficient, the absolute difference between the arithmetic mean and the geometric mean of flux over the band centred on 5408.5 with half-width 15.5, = 0.2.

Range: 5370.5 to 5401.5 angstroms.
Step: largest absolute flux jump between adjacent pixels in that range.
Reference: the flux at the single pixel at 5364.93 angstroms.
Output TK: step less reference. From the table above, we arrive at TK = -31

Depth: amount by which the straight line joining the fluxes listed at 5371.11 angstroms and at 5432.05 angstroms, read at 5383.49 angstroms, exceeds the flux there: -8.9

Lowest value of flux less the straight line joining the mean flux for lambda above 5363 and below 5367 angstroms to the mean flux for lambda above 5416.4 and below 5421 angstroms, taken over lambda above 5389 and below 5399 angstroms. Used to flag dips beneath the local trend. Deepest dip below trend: -11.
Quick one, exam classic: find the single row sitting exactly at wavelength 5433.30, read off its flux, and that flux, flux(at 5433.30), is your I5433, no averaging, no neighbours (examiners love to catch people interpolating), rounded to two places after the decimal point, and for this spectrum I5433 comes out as 40.94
